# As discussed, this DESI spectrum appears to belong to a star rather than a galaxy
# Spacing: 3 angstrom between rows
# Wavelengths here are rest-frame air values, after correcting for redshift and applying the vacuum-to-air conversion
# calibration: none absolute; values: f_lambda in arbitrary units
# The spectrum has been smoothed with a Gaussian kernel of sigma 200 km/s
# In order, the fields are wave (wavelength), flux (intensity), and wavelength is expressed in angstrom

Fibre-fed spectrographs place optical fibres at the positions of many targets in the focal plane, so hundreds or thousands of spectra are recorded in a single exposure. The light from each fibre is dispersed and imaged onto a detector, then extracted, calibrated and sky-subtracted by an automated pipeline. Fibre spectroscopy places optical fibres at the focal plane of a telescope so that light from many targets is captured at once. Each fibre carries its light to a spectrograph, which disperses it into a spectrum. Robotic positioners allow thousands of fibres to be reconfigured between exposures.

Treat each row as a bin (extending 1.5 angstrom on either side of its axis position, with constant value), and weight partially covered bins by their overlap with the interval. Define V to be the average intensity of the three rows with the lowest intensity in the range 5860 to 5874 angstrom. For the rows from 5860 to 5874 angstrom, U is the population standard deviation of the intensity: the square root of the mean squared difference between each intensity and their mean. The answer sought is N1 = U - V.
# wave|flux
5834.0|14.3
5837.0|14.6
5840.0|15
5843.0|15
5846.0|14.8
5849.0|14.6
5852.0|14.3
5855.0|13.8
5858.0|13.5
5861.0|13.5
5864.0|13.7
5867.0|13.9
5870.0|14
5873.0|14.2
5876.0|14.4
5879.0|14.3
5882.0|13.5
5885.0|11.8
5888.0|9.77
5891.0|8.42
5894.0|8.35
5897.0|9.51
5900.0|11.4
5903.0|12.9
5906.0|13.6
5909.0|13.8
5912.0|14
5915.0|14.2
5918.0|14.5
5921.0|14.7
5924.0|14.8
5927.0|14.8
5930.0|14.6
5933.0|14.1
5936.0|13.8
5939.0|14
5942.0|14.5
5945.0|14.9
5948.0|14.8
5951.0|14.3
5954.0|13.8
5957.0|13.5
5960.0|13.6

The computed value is -13.5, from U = 0.24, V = 13.7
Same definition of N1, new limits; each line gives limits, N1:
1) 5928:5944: -13.7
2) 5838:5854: -14.3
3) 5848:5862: -13.2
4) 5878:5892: -7.8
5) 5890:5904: -7.0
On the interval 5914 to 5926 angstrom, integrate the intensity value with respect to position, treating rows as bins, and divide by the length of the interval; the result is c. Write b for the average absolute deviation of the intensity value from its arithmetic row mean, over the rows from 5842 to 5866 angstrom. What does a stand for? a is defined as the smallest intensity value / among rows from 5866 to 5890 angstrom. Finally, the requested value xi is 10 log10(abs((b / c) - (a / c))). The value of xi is -2.0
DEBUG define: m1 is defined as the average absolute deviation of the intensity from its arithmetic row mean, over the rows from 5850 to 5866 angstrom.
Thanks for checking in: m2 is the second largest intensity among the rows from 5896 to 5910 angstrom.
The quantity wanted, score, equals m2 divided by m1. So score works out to 59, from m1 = 0.23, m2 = 13.6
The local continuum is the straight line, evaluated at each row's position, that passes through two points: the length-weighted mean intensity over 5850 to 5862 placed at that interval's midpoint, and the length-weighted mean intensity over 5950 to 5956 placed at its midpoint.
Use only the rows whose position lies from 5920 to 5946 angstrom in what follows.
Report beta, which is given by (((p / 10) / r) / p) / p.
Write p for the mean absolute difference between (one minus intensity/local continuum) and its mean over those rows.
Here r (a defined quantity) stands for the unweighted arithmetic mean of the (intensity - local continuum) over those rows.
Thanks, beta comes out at 8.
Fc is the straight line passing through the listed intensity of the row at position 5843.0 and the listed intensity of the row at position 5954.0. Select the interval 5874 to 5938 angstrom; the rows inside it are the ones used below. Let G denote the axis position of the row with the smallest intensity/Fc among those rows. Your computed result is 5894.0 angstrom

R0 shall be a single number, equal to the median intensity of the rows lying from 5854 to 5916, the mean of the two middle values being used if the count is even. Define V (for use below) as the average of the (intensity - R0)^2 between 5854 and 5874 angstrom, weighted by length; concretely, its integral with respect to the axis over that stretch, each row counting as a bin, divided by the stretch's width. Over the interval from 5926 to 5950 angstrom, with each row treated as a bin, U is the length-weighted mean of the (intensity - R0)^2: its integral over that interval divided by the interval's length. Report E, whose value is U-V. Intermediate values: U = 0.8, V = 0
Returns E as 0.7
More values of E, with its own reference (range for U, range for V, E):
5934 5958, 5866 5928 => -4.3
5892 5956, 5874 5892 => -3.8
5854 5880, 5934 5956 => -0.4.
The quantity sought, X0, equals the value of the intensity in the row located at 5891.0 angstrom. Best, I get 8.42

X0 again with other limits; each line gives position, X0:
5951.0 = 14.3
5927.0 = 14.8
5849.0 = 14.6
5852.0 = 14.3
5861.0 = 13.5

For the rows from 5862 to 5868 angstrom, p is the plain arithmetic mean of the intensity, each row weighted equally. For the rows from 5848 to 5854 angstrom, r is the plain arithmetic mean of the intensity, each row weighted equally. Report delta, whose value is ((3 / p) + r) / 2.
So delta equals 7.3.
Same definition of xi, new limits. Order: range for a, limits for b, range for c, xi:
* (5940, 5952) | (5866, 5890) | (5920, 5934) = -0.5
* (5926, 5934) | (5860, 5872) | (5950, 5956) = 0.0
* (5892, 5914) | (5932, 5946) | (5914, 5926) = -2.6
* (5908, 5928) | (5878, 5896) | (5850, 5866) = -0.7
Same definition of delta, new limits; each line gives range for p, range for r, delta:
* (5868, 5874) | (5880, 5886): 6.4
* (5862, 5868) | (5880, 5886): 6.4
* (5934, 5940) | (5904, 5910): 7.0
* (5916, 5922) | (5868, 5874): 7.2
